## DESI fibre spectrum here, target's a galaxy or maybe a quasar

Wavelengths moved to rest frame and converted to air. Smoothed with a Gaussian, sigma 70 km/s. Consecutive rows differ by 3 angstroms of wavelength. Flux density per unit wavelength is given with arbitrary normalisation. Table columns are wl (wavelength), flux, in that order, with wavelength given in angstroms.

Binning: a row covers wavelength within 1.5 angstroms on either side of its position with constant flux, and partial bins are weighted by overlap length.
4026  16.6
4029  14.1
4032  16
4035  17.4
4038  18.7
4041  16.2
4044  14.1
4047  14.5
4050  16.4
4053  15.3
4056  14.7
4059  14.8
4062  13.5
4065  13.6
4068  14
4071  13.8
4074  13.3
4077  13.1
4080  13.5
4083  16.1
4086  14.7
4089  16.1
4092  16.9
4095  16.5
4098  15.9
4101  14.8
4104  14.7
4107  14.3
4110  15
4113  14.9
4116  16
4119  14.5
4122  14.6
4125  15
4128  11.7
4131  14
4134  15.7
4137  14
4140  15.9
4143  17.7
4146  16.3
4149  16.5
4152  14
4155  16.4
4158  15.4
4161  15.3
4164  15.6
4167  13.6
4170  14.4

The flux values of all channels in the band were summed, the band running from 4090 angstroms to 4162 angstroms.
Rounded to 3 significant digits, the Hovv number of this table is 366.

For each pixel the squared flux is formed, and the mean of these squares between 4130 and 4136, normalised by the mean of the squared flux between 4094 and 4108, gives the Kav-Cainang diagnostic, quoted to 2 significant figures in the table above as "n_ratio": 0.95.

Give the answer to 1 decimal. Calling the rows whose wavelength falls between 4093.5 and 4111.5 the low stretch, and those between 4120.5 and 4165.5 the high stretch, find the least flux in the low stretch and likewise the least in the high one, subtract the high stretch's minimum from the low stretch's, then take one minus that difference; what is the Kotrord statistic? -1.6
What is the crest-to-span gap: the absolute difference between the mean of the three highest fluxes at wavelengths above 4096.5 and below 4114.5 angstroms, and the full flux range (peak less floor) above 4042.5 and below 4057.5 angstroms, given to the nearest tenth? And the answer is 13.0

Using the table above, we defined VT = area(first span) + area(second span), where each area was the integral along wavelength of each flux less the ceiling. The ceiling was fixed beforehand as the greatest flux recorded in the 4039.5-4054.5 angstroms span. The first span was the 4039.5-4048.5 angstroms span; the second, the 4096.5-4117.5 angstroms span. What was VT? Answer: -41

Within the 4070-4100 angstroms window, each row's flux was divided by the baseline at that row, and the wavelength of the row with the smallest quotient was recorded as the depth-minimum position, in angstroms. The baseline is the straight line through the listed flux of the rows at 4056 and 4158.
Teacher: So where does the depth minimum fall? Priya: 4077 angstroms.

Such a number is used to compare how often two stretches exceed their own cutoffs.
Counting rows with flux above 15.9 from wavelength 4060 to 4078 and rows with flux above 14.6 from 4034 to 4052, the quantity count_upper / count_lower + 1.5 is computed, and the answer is 1.50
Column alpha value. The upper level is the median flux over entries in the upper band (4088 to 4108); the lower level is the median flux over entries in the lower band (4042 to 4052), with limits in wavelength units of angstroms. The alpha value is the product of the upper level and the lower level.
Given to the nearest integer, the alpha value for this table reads 231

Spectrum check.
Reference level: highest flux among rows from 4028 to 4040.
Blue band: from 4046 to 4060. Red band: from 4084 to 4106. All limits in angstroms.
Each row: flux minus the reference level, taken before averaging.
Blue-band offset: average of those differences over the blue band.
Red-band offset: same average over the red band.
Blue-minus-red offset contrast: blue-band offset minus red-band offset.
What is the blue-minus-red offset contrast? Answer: -0.5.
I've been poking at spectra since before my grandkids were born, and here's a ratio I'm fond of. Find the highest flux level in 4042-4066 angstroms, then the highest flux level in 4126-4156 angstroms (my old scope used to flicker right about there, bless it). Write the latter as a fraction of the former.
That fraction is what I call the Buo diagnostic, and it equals 1.08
